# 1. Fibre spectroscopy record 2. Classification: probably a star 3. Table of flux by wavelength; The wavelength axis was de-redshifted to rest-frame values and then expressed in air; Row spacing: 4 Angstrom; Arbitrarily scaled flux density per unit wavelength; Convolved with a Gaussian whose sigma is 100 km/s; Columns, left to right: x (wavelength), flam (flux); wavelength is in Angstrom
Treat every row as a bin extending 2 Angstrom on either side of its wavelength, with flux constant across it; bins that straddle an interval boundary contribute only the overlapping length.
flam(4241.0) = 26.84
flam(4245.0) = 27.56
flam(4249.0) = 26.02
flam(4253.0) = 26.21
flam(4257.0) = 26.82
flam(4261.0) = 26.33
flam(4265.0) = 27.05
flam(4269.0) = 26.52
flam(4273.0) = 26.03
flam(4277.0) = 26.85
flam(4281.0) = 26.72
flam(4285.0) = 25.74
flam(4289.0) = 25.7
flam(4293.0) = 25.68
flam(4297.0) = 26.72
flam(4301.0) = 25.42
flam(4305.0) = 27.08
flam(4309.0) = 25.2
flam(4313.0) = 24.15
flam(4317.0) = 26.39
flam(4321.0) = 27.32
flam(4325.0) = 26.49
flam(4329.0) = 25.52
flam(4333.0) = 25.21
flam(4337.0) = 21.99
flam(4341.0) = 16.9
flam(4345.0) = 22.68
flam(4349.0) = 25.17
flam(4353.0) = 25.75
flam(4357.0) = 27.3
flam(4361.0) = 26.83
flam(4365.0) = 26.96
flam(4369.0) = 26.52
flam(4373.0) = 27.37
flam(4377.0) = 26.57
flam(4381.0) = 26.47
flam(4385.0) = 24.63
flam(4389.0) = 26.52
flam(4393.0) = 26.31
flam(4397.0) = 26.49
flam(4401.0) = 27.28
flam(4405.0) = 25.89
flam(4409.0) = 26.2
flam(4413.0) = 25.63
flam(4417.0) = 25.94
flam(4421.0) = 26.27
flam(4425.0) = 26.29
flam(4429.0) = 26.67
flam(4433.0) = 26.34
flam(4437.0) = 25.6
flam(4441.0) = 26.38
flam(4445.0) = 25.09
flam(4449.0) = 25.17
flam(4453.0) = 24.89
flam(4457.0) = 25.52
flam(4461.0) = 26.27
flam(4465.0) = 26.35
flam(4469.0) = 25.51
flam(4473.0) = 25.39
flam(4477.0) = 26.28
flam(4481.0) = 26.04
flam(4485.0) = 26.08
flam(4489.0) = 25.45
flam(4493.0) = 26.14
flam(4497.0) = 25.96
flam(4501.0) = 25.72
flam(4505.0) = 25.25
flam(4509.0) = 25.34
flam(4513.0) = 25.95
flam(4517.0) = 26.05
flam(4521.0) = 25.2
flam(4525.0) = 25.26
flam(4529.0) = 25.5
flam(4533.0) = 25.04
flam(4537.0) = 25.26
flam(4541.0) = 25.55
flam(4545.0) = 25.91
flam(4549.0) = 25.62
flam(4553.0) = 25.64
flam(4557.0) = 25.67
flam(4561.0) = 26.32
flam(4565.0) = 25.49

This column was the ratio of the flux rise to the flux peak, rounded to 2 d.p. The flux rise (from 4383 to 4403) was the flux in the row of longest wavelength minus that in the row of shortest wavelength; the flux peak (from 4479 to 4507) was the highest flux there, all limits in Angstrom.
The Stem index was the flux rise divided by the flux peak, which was 0.10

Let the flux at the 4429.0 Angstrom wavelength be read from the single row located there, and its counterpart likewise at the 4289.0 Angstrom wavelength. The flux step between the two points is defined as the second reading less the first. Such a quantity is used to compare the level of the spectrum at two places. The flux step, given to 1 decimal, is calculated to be -1.0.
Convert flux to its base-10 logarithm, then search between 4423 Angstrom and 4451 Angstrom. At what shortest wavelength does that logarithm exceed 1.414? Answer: 4425.0 Angstrom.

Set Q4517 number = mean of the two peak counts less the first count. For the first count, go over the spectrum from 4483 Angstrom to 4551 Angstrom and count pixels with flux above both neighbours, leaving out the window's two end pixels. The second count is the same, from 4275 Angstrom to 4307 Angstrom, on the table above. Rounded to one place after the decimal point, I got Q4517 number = -1.5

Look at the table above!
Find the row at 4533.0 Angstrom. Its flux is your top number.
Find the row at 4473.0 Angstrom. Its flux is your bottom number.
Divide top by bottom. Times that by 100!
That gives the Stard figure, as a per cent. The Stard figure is 99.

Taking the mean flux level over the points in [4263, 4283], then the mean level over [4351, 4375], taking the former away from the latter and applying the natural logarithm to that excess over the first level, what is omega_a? -1.9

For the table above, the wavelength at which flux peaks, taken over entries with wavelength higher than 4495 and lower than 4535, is 4517.0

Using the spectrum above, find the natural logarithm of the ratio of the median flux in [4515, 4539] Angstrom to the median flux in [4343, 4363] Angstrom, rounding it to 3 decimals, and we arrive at -0.019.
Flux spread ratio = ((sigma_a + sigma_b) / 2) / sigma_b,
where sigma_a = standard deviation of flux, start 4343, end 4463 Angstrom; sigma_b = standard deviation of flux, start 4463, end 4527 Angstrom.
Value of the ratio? 1.7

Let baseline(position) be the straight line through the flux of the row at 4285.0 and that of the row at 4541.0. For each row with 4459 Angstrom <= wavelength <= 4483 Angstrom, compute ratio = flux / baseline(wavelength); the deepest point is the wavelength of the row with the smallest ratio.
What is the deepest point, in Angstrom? 4473.0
